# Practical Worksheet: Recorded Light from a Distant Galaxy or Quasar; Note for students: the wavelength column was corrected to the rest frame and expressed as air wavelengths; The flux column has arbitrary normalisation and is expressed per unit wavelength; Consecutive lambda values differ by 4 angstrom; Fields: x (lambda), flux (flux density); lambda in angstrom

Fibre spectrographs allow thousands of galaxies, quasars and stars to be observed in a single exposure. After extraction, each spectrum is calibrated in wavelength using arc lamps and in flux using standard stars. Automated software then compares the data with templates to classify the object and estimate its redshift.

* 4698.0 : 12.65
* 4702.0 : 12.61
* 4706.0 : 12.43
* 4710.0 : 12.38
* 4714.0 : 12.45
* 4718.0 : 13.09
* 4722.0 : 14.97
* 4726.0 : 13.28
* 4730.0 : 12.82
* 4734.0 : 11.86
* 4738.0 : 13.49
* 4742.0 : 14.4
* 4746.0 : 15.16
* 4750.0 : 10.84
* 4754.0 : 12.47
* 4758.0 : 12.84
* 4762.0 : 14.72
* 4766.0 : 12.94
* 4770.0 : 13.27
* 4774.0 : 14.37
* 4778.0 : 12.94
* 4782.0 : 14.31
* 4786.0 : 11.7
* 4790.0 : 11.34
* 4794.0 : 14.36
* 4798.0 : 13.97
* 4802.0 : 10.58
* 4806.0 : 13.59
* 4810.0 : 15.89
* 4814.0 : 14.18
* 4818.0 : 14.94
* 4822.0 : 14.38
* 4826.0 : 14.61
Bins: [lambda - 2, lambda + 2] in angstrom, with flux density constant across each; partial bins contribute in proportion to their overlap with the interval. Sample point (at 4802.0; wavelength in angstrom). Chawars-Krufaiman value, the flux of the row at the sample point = 10.58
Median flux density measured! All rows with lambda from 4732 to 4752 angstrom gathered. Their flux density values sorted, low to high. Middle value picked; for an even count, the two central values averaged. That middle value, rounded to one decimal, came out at 13.5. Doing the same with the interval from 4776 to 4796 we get 12.9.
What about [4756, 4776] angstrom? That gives 13.3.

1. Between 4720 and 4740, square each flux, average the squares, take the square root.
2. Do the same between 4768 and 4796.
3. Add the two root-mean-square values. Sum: 26.6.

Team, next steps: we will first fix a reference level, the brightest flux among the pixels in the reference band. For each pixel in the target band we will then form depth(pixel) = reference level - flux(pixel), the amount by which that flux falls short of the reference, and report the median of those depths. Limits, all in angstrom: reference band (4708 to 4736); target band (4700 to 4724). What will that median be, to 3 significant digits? 2.44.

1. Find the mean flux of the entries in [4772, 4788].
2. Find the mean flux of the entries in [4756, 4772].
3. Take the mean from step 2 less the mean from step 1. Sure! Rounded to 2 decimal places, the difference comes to 0.11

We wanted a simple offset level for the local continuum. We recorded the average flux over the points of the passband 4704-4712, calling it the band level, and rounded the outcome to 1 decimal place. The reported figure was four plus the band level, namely 16.4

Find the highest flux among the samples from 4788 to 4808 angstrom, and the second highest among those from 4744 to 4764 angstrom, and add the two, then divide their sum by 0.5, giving 58.2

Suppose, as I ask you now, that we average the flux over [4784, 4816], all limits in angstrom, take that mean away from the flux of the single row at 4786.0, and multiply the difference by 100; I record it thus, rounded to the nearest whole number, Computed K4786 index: -150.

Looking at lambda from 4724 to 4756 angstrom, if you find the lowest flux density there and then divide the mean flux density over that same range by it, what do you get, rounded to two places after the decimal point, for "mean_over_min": 1.20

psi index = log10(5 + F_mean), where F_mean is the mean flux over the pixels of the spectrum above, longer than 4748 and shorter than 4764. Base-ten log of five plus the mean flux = 1.25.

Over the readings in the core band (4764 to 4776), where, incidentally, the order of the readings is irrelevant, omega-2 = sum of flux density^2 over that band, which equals 550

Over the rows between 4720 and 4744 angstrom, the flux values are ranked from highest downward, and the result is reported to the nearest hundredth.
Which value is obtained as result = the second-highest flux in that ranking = 14.40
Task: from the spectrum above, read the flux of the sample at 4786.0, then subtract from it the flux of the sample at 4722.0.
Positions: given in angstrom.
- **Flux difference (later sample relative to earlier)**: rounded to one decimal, -3.3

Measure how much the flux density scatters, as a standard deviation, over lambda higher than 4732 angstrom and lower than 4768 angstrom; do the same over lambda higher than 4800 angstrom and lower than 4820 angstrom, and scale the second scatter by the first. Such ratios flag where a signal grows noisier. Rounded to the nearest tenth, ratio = 1.4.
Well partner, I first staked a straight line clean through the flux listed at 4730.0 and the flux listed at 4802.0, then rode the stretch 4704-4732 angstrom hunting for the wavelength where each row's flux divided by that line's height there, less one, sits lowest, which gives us 4706.0 angstrom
